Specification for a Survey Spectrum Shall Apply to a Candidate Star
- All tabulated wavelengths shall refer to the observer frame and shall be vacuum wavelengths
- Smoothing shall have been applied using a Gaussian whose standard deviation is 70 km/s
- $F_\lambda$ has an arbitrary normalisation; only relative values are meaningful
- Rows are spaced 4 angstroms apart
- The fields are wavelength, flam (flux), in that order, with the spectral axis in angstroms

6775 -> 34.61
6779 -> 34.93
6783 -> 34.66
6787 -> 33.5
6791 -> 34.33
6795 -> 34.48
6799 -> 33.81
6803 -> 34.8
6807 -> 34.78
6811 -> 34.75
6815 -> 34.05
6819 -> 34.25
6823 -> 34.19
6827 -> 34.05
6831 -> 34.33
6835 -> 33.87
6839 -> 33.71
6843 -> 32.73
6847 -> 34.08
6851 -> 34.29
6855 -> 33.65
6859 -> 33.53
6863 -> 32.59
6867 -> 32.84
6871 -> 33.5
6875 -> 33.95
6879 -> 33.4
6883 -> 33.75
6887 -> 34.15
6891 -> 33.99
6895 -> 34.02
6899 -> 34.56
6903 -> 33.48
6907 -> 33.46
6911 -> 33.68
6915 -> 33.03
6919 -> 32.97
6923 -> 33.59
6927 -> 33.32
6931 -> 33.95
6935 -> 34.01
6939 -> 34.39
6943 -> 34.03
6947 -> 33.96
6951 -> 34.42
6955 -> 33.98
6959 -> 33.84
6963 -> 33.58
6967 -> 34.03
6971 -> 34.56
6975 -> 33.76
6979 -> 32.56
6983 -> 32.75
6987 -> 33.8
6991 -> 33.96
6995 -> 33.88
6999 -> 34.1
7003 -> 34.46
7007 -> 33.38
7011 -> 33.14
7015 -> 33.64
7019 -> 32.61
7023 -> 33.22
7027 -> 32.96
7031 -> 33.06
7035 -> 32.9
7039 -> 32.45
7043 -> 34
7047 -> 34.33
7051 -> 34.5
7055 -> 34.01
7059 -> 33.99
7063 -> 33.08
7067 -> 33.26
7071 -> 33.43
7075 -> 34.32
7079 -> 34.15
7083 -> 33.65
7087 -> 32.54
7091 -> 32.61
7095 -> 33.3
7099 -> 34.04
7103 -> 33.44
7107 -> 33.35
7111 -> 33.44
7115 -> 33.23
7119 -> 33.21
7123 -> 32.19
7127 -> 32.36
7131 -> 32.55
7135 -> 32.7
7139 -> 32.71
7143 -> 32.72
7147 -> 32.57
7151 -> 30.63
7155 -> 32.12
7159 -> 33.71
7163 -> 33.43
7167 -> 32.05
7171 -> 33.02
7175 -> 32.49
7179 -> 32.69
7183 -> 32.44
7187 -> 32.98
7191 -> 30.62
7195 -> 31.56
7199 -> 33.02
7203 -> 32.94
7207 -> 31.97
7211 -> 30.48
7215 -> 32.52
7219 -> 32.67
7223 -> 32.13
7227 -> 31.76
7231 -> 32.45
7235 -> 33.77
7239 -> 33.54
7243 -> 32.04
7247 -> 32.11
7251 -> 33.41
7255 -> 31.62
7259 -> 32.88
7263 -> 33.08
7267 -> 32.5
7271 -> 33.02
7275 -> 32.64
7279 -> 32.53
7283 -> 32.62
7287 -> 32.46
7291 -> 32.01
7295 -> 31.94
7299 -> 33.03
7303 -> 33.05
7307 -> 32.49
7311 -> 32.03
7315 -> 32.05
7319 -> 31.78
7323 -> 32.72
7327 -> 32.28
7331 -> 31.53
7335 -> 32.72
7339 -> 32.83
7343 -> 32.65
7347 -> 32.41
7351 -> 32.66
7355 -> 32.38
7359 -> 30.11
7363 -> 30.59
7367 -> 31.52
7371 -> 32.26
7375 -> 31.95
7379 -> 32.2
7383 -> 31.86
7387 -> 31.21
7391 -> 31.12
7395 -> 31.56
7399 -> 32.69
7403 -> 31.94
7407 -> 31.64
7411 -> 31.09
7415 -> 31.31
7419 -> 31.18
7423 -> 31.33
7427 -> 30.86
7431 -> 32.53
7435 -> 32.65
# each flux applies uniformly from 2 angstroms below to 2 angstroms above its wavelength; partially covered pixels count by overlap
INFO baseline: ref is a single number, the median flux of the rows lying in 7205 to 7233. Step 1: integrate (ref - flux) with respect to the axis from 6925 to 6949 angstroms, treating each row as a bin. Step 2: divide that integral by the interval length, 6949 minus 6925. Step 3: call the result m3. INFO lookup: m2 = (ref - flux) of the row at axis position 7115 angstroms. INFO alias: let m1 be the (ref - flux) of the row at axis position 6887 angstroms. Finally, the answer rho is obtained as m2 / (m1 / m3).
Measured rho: -1.0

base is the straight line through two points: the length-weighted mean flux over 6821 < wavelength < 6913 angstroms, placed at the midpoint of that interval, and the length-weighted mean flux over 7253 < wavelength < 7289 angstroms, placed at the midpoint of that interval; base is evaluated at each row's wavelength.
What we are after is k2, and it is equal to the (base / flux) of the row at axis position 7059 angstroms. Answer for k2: 0.98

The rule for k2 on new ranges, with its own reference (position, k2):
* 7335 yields 0.99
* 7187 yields 1.00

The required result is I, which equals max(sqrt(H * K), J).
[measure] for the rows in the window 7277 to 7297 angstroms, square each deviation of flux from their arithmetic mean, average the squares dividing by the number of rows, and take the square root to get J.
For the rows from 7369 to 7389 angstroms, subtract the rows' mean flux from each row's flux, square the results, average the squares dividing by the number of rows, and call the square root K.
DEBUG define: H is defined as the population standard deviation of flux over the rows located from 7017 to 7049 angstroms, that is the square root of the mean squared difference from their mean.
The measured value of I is 0.48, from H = 0.61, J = 0.28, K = 0.37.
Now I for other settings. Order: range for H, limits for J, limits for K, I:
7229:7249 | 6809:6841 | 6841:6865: 0.68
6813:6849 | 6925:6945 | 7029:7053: 0.59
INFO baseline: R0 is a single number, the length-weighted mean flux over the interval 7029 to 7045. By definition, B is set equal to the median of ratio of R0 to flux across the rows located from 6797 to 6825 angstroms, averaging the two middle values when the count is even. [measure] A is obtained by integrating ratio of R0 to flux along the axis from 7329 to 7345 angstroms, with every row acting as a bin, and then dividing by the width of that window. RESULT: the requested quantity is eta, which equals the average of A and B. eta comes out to 0.994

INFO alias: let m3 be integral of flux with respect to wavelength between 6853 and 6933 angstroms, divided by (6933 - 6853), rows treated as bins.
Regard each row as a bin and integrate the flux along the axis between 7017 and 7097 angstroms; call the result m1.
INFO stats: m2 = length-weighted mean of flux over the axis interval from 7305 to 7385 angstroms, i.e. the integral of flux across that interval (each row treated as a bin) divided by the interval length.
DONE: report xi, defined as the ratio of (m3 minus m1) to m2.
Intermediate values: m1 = 2673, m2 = 32.1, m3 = 33.6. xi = -82.4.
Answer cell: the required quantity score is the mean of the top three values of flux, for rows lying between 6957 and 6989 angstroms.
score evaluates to 34.1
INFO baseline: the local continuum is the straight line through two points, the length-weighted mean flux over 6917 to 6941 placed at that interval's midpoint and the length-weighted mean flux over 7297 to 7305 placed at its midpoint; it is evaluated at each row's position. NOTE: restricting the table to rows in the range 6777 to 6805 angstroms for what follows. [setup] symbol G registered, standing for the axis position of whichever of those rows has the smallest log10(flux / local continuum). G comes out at 6787 angstroms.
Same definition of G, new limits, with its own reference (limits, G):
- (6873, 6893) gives 6879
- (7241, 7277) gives 7255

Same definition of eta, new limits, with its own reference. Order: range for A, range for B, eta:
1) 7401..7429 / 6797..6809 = 1.004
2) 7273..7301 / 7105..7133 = 1.008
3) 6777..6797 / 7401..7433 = 1.010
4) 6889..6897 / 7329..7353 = 0.994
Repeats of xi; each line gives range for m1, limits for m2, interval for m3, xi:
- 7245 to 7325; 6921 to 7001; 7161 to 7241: -75.9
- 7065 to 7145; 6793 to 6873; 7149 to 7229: -77.3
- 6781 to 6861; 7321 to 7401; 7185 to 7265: -84.3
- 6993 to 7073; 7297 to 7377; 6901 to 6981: -82.4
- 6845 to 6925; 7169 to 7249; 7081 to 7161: -82.1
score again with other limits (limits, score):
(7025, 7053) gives 34.3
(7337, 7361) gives 32.7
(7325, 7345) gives 32.7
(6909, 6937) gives 33.9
